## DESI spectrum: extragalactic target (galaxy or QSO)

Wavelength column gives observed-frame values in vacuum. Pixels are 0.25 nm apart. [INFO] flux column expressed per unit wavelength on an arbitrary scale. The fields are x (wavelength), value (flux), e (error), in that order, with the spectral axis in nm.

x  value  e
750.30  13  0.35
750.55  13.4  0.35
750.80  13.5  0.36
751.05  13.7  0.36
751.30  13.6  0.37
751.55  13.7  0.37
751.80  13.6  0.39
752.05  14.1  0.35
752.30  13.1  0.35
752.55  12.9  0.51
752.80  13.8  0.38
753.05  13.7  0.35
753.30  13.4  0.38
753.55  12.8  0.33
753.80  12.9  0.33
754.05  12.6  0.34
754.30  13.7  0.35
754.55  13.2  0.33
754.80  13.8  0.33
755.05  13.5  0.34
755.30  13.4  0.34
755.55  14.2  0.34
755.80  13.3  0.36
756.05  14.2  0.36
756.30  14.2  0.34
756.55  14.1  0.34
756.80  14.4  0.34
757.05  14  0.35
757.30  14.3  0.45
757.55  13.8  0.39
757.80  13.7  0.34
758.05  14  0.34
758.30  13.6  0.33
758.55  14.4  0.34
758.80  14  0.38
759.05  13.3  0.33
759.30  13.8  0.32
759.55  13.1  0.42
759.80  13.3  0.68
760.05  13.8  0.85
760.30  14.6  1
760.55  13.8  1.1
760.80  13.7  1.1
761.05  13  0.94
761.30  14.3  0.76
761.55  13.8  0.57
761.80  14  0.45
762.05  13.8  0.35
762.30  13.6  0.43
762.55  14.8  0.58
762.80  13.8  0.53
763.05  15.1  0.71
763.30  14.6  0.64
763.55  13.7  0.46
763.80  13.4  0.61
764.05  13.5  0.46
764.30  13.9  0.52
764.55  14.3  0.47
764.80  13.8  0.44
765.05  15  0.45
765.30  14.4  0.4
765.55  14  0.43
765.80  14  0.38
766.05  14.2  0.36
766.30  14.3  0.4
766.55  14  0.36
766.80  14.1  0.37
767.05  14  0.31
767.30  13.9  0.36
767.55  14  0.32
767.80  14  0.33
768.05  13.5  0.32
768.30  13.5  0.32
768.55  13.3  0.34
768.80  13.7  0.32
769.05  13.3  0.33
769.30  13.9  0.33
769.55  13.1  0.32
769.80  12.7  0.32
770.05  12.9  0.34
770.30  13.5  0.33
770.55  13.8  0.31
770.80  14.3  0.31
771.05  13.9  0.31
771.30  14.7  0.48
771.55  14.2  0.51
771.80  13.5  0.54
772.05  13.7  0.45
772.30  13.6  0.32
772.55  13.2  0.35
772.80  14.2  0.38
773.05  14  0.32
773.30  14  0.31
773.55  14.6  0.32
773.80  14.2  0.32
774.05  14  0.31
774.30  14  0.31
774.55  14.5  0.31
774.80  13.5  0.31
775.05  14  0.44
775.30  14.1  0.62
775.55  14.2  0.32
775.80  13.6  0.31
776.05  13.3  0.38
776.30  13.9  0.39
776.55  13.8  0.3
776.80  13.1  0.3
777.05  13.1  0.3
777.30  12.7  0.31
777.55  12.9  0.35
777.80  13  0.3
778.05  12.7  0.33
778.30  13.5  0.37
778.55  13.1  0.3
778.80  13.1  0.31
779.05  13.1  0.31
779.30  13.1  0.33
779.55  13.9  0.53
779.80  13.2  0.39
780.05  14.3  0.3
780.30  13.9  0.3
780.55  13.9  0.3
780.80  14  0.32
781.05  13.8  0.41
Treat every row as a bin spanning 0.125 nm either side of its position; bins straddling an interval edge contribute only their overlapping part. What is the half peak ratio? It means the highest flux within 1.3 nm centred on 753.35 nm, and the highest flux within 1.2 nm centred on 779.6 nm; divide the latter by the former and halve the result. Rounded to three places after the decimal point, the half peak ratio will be 0.518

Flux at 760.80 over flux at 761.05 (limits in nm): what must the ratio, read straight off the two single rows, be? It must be 1.05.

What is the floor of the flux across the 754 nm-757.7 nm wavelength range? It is 12.6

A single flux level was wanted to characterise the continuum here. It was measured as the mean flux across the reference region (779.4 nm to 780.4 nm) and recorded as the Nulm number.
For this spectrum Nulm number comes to 13.8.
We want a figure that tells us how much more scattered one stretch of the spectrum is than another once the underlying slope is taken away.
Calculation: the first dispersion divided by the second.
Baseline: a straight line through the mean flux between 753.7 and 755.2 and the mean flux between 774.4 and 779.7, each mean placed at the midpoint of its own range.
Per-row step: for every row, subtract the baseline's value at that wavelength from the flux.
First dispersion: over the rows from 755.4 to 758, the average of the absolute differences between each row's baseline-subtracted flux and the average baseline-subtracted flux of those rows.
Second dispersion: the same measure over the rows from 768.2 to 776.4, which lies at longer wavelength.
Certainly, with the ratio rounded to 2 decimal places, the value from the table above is 0.68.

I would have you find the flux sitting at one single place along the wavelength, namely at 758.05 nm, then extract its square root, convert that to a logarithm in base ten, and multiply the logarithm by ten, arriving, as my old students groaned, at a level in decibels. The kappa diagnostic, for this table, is 5.73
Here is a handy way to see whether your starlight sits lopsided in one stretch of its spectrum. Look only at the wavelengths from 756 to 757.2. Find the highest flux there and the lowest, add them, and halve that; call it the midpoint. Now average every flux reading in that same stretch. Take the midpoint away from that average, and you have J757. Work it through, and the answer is -0.02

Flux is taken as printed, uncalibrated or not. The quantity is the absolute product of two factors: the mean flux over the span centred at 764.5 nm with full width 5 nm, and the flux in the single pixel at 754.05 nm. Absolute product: 178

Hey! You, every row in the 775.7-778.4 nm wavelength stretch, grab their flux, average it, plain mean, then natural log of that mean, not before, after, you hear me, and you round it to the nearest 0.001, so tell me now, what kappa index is 2.583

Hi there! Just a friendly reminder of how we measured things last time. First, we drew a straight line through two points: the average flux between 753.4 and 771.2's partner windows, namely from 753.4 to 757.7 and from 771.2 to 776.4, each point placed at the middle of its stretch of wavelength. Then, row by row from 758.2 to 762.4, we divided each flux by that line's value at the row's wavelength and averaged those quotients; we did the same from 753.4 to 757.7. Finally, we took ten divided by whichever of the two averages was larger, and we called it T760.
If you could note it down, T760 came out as 9.99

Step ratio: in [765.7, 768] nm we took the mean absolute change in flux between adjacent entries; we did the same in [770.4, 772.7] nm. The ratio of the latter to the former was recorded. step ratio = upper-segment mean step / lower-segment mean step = 3.60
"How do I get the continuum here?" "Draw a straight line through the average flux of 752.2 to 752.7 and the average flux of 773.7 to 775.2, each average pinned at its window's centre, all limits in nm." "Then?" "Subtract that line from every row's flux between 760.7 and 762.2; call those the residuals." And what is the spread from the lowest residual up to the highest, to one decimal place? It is 1.3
